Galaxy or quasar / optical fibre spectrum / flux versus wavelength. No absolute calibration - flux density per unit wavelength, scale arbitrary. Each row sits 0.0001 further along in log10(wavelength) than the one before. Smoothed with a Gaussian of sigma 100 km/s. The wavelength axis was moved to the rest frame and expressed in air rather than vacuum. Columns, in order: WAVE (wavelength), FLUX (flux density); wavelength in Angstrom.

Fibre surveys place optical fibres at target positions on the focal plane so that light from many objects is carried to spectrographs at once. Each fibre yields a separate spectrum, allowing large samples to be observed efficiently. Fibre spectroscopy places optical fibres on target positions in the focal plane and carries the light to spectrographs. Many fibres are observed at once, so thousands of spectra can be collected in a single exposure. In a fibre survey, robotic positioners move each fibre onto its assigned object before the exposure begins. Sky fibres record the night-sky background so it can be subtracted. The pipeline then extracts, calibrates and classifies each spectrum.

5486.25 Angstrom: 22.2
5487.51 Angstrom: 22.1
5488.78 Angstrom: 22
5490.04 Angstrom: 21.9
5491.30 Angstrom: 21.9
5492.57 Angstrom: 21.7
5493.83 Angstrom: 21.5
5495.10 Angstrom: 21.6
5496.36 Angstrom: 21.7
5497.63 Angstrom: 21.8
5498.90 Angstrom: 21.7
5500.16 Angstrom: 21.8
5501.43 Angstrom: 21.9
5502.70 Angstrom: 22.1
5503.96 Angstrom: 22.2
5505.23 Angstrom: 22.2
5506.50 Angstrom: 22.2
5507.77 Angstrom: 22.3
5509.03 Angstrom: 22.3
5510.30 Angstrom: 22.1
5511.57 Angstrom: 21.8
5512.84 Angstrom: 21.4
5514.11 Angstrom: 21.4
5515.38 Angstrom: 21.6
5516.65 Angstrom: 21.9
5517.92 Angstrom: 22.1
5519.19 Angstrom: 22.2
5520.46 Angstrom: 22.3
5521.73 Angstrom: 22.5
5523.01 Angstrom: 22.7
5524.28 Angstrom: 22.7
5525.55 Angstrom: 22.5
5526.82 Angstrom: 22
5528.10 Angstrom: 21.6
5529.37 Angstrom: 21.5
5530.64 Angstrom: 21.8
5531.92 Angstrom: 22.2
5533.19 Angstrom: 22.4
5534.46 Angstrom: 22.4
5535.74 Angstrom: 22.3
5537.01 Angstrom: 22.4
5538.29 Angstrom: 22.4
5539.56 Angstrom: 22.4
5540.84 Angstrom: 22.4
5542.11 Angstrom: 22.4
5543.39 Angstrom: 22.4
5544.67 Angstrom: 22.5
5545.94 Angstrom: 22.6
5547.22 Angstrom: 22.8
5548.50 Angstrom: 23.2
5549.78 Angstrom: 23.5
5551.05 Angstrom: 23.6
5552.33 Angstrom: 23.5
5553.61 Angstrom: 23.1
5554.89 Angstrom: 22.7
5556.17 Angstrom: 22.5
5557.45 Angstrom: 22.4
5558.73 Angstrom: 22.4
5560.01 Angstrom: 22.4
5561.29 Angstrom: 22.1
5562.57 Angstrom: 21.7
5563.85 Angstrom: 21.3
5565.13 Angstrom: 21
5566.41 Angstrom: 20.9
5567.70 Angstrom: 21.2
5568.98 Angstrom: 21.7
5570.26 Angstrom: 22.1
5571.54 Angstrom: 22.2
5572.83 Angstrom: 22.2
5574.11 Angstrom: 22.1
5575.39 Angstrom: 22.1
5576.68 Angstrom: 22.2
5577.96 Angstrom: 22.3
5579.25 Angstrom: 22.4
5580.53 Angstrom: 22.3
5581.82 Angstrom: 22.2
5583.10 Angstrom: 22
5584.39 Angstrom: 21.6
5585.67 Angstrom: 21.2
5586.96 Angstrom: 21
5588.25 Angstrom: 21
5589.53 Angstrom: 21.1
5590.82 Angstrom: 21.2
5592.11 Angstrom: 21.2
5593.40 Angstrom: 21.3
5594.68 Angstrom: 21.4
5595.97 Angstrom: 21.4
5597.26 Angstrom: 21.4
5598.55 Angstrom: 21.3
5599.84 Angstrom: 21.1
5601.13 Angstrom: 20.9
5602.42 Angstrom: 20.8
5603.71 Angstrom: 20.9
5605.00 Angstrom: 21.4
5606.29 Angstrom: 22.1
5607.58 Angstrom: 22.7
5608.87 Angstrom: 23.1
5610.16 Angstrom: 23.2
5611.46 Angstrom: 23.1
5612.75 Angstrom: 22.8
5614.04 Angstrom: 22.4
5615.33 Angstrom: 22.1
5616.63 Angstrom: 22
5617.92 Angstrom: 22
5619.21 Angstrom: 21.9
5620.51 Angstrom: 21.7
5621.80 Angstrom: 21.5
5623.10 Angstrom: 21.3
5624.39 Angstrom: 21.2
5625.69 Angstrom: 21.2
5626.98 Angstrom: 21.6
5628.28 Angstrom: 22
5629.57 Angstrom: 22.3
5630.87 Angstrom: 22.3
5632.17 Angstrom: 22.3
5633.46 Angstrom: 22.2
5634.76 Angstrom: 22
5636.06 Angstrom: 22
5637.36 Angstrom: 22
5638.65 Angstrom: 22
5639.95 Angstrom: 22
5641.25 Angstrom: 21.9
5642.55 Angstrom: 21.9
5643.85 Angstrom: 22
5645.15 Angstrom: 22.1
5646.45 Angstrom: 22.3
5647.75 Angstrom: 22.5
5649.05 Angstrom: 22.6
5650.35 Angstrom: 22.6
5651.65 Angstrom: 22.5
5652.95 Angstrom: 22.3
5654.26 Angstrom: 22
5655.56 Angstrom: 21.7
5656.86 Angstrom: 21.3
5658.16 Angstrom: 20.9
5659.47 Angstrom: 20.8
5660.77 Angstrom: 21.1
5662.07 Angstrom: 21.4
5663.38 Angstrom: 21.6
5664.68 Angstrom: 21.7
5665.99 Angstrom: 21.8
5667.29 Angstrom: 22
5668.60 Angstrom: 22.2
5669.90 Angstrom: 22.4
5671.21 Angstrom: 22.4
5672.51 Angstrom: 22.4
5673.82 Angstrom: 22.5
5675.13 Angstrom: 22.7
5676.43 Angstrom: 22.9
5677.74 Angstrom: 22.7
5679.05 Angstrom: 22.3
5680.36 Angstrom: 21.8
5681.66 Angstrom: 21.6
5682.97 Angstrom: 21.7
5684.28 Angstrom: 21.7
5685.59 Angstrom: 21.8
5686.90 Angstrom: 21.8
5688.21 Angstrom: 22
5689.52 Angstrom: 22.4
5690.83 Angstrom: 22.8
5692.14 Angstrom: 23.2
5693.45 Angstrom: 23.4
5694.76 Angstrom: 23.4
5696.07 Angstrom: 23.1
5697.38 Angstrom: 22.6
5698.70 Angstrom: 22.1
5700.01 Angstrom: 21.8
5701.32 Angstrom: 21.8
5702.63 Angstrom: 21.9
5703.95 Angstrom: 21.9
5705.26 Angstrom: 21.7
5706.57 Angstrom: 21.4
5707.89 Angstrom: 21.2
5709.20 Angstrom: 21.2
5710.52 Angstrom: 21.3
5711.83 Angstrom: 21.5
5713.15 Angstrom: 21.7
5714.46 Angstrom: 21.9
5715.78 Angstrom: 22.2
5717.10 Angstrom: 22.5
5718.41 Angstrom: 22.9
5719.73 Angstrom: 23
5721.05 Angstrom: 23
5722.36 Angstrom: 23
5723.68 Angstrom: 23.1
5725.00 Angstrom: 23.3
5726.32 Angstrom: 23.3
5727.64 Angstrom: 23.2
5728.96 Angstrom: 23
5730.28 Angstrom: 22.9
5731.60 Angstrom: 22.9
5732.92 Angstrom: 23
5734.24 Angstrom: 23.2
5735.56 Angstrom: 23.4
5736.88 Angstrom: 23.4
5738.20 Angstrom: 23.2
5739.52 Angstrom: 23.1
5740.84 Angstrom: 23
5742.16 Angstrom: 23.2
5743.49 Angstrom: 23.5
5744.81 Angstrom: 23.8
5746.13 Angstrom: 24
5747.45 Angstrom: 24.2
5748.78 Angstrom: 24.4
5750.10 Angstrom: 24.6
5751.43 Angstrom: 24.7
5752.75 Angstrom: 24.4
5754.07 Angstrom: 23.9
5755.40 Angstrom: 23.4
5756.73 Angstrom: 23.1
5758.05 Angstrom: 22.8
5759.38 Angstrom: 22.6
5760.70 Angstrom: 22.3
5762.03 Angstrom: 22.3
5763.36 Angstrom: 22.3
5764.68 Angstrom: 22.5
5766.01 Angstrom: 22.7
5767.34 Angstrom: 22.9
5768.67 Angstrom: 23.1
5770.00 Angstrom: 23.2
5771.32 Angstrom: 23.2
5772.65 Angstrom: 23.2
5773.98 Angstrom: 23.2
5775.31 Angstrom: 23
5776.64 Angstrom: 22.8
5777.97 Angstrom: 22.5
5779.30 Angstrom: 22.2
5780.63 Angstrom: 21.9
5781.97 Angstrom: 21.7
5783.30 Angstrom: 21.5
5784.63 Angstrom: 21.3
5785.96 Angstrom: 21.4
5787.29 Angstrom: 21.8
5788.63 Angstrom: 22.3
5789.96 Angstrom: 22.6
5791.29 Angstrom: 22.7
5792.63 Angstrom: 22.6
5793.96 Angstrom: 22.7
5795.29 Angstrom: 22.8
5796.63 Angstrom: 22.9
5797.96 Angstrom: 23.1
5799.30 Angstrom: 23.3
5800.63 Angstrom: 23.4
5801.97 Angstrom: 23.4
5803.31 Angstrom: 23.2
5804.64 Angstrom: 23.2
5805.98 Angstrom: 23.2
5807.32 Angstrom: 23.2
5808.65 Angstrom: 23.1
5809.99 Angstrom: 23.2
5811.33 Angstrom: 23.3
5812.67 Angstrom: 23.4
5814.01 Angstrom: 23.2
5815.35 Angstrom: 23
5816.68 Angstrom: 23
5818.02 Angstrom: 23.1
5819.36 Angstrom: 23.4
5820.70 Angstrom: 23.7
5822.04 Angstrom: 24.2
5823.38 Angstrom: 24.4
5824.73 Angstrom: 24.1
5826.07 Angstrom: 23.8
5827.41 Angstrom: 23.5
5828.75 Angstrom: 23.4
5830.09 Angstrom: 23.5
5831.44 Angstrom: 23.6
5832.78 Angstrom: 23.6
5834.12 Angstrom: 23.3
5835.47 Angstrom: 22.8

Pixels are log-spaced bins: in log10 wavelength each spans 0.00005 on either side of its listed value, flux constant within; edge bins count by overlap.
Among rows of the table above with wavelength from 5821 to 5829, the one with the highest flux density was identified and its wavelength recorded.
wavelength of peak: 5823.38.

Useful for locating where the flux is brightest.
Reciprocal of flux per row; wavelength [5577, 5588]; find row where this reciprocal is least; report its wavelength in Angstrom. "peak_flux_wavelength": 5579.25 Angstrom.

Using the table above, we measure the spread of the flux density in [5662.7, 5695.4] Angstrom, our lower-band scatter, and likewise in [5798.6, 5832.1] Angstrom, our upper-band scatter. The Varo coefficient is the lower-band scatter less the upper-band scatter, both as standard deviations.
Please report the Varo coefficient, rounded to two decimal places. 0.19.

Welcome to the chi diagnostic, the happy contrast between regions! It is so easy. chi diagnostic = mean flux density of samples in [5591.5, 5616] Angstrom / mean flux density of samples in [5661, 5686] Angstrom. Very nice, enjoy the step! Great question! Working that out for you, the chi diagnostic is 0.99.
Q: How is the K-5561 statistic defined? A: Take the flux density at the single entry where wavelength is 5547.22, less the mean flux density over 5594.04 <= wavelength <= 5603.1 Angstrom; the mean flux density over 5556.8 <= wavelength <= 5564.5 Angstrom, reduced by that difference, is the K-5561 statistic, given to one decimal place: 20.4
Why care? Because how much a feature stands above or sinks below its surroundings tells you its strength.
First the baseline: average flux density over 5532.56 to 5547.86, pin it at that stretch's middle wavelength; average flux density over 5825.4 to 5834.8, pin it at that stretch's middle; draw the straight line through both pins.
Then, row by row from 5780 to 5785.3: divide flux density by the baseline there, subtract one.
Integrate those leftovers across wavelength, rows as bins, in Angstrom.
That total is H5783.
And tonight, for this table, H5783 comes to -0.40 Angstrom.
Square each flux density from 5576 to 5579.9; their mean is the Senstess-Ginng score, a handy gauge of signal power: 497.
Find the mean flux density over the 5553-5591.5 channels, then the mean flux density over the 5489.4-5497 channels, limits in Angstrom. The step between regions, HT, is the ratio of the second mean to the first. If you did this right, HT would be 0.99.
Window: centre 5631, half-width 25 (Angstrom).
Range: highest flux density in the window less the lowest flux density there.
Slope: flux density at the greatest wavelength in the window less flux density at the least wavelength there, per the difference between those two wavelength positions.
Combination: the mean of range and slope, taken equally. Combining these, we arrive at 1.00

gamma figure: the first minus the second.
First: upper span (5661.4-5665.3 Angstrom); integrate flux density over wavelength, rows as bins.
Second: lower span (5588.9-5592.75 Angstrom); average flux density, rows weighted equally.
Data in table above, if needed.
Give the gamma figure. 63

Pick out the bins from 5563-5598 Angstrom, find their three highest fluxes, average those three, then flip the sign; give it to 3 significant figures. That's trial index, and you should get -22.3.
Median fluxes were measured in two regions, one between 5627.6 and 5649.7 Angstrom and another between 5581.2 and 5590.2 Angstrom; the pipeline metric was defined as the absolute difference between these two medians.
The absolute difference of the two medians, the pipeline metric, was 0.80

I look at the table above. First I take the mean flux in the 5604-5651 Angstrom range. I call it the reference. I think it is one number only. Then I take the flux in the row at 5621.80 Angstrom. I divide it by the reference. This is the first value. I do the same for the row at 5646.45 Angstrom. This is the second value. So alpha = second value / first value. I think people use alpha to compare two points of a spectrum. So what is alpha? 1.04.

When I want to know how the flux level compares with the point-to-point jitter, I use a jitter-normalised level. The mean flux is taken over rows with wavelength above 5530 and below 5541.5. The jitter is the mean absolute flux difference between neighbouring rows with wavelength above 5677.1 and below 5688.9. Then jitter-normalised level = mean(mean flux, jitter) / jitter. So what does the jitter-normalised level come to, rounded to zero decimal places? 60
